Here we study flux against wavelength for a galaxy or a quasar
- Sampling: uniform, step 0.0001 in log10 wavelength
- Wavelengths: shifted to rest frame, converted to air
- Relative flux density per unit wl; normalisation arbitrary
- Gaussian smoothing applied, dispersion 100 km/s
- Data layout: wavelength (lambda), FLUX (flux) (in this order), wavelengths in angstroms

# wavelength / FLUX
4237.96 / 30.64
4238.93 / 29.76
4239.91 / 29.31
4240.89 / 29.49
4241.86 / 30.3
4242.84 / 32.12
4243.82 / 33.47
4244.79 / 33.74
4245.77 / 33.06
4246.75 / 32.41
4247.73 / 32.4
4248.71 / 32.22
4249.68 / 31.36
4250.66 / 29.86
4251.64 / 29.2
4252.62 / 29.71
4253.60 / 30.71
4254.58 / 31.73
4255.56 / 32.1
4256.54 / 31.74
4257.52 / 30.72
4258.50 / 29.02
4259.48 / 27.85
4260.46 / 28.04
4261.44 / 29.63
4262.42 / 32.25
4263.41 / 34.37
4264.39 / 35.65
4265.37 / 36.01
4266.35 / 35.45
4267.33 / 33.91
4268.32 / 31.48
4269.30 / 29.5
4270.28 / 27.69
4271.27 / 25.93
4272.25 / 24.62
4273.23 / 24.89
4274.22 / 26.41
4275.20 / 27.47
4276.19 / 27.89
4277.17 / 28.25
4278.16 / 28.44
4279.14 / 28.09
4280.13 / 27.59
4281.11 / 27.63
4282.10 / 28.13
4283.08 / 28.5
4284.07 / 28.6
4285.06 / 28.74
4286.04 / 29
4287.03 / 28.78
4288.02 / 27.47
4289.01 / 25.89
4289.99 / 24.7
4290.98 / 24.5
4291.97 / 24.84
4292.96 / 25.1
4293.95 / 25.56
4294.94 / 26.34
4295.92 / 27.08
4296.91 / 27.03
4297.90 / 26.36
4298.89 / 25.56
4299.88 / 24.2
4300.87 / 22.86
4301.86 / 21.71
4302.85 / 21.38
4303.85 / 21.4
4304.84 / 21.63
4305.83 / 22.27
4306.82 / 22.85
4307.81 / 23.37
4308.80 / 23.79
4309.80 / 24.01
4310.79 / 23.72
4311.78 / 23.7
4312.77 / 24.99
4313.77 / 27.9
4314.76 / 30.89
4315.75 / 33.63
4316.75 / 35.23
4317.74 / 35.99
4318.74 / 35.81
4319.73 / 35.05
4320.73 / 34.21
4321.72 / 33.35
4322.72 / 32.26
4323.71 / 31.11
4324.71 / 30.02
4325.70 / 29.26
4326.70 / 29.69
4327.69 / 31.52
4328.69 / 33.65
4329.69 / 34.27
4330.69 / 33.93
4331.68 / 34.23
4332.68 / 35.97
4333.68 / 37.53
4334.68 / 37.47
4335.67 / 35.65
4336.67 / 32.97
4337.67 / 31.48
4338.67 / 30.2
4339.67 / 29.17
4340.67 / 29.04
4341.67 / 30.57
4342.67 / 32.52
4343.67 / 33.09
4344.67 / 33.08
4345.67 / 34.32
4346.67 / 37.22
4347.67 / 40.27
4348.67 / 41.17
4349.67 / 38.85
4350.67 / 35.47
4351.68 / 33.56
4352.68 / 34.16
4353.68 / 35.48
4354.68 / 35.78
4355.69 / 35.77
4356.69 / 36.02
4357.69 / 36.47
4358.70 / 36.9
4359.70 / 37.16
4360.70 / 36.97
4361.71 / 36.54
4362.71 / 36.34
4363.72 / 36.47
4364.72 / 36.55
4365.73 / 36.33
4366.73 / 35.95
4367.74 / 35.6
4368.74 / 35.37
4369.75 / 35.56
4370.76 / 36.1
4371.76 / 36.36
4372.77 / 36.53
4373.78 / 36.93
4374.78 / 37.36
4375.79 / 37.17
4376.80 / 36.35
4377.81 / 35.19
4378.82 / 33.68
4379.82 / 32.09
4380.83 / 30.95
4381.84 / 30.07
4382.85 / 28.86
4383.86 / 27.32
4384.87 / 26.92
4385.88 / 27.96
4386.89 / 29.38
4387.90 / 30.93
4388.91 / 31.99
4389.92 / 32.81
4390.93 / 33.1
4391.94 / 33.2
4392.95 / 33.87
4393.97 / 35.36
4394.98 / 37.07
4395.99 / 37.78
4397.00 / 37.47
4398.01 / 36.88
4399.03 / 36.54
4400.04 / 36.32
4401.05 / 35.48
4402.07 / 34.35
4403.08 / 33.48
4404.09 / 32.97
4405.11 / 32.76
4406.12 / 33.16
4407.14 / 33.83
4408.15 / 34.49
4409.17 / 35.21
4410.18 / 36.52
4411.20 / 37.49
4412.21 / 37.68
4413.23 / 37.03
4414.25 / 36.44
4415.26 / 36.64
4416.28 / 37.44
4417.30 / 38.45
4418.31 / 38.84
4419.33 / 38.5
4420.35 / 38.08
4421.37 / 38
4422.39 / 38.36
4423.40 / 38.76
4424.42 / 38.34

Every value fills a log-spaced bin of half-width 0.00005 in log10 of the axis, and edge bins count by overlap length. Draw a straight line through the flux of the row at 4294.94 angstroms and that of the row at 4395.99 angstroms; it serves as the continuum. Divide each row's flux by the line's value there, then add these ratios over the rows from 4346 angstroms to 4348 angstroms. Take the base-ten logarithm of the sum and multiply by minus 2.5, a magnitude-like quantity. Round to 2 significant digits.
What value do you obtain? -0.95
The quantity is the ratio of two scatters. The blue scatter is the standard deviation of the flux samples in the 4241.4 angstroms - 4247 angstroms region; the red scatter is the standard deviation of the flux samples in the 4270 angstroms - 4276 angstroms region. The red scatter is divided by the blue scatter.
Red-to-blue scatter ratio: 1.02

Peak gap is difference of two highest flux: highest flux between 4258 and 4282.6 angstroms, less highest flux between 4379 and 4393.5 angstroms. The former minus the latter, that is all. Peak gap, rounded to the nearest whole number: 2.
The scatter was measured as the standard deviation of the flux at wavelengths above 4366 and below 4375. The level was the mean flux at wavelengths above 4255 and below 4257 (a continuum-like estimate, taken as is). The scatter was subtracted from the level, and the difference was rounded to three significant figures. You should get 31.3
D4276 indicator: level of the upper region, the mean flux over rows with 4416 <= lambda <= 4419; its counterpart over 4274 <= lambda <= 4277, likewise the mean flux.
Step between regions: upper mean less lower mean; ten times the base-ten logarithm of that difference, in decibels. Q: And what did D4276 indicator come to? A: 10.4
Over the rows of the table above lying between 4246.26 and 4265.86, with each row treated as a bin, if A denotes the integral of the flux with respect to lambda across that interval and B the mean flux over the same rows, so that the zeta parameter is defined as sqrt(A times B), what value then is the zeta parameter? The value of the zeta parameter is 139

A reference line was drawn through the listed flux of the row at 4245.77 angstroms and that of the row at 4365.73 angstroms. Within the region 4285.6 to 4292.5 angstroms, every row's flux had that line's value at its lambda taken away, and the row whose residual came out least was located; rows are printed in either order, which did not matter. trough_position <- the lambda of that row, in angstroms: 4290.98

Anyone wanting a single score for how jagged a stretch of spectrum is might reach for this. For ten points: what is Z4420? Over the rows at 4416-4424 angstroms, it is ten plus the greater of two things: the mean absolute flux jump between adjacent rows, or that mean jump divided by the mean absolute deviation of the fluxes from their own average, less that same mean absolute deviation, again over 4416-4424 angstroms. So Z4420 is 10.9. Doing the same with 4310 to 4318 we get 11.8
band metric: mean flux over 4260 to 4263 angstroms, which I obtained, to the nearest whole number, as 30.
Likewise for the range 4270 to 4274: 26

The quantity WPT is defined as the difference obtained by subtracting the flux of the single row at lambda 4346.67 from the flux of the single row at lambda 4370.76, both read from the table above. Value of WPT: -1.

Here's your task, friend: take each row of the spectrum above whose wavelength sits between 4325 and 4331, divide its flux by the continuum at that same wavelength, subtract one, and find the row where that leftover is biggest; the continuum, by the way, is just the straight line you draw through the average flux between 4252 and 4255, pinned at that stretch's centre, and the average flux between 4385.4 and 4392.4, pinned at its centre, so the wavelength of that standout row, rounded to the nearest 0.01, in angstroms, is 4329.69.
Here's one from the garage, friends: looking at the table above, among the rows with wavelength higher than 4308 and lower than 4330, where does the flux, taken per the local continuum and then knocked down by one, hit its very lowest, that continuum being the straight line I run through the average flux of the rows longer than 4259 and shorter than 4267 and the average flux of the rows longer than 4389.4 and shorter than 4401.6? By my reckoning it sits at 4311.78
